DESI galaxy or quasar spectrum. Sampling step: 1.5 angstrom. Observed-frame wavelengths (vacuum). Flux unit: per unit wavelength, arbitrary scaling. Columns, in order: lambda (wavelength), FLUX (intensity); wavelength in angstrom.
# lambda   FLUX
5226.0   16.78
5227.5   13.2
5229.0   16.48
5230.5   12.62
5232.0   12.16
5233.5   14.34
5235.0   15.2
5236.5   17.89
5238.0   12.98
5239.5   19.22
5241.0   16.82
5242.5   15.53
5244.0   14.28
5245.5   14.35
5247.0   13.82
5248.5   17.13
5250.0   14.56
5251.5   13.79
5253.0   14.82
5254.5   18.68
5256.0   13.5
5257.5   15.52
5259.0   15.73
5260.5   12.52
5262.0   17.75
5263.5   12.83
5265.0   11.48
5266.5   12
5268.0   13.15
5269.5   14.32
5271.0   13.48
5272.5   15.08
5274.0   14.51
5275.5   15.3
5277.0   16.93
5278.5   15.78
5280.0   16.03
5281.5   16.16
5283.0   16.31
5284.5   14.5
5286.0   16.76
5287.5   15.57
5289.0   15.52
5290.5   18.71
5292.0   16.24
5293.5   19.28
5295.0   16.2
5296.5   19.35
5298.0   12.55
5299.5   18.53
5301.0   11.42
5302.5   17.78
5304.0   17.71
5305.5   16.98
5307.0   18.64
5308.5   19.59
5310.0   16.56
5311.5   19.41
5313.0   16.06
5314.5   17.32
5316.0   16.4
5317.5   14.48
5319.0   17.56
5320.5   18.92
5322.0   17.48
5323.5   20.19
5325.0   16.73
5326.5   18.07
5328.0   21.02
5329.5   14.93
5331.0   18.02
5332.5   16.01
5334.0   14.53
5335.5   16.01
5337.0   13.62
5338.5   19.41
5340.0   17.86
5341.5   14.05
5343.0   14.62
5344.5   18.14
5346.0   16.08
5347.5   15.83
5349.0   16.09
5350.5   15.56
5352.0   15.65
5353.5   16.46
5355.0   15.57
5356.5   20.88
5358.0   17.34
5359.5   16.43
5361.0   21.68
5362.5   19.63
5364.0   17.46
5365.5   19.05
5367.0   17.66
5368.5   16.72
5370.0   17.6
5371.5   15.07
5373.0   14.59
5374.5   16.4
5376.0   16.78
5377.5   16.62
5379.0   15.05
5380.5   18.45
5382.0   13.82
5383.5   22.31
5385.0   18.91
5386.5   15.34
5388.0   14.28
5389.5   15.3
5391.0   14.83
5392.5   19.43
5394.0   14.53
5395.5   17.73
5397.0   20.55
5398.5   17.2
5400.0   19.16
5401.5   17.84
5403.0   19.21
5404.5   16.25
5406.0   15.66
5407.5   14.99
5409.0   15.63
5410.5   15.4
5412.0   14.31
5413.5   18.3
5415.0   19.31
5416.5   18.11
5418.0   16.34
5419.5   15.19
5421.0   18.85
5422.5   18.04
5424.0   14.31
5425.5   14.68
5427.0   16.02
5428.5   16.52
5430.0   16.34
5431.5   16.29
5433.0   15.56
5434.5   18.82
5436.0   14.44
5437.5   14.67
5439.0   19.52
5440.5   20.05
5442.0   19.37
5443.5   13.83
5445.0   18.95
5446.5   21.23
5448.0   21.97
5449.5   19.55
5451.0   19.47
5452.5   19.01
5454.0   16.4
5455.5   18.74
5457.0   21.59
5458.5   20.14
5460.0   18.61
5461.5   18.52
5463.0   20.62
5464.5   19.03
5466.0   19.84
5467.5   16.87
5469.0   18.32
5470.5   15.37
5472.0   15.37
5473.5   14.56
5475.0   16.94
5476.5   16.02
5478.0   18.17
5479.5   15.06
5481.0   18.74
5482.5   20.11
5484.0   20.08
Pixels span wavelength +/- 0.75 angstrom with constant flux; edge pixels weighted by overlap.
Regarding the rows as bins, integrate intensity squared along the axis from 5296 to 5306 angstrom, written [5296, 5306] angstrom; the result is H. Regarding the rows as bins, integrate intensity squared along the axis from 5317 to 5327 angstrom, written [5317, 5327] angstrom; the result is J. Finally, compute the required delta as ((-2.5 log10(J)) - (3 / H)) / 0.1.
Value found -87.5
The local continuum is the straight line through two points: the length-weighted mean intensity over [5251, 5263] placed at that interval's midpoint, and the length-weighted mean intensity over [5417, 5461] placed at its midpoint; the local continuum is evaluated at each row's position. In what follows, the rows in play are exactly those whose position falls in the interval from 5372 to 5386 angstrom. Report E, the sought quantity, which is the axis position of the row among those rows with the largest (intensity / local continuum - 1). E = 5383.5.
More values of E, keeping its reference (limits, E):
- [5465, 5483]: 5482.5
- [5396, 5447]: 5397.0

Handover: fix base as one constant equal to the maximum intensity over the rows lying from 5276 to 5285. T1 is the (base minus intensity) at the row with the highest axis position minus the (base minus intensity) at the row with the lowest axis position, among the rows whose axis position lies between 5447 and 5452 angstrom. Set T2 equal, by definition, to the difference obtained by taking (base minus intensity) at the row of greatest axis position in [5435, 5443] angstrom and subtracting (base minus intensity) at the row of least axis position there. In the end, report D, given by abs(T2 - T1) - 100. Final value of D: -92.6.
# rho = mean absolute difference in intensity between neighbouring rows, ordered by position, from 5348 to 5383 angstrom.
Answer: 1.9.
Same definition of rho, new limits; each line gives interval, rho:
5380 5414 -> 2.6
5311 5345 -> 2.5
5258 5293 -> 1.6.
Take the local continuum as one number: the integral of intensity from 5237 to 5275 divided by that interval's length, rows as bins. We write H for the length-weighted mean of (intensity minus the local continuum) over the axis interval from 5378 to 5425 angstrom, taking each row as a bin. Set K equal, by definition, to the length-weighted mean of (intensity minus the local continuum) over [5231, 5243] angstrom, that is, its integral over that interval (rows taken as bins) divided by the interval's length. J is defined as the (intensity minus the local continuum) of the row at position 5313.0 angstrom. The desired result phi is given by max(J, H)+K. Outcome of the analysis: 3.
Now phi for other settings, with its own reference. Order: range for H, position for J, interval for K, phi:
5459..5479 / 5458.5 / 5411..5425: 8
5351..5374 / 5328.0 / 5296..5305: 8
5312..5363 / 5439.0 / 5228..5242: 5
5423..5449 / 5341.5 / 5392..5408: 5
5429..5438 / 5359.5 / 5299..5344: 4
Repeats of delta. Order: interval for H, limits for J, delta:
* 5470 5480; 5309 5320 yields -87.6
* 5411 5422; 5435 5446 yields -88.3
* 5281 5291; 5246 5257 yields -85.3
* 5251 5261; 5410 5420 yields -86.4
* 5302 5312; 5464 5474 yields -86.7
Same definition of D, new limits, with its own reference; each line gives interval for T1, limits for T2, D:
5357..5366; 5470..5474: -97.5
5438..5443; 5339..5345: -99.6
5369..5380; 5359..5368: -96.2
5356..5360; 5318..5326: -96.4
